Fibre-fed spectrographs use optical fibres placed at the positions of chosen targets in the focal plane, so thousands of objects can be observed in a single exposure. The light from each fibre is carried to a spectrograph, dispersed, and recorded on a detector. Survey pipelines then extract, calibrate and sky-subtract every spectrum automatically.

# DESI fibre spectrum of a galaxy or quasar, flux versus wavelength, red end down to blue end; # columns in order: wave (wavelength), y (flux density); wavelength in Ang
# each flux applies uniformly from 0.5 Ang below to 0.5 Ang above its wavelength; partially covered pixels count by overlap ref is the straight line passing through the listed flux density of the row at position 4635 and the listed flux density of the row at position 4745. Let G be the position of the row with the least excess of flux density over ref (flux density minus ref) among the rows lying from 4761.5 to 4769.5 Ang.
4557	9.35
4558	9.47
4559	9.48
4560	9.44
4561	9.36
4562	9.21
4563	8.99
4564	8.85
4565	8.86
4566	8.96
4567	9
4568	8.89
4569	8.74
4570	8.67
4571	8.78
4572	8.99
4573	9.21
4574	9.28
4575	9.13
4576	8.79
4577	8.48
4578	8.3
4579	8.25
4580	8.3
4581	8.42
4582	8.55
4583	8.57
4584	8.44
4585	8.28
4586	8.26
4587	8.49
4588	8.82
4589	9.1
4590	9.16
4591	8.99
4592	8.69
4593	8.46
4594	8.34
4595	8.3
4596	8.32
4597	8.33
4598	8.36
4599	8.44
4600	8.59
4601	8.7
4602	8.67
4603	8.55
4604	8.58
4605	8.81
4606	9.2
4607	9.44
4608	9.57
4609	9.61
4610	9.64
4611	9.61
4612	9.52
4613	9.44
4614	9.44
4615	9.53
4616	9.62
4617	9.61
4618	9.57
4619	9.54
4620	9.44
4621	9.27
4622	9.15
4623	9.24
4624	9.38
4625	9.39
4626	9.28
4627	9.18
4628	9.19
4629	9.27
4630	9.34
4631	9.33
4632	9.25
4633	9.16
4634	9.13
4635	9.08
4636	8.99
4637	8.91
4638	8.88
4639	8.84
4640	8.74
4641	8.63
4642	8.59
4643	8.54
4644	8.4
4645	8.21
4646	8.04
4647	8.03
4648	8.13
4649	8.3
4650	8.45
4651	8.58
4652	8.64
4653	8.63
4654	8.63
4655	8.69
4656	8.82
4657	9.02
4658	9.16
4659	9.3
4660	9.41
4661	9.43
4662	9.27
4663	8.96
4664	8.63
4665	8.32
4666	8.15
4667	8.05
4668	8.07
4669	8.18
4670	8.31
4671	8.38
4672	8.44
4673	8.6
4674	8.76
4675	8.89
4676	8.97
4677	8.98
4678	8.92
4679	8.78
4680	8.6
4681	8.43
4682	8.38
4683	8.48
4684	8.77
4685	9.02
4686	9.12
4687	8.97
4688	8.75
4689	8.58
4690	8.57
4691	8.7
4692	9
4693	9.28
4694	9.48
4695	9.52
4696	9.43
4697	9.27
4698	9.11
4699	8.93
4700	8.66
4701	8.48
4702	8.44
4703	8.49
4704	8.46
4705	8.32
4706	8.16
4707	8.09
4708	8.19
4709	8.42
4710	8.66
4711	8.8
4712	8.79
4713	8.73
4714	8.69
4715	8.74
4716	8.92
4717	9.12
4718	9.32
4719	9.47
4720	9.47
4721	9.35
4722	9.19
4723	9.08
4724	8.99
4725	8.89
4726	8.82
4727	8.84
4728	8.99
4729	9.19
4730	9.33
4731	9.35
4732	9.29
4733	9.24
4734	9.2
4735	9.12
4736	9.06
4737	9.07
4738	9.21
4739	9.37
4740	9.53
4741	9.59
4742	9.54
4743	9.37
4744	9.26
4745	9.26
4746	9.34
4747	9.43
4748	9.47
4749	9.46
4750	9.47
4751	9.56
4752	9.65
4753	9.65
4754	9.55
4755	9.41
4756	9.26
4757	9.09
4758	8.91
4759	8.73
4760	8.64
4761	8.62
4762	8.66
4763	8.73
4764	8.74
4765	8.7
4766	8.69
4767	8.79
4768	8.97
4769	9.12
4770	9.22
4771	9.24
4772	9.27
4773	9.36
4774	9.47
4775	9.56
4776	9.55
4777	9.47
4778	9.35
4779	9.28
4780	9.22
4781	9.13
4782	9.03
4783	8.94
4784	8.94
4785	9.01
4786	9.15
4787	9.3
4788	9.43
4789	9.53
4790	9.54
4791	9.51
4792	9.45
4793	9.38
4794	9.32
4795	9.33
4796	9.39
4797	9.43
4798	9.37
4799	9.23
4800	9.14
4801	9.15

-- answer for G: 4762 Ang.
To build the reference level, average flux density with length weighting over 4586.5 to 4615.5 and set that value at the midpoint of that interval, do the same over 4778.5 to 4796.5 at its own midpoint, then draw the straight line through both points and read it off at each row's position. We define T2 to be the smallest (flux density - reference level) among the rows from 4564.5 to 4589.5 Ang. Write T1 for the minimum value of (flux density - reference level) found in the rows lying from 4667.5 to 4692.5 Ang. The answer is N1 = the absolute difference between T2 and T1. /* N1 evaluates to 0.34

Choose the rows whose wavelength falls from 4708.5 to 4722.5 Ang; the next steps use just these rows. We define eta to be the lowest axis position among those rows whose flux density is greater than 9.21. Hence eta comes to 4718 Ang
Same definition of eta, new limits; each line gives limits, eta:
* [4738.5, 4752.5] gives 4739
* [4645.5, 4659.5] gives 4659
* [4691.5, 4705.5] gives 4693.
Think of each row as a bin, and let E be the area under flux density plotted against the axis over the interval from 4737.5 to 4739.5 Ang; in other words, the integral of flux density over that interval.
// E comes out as 18.6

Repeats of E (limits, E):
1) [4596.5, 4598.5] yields 16.7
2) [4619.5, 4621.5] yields 18.7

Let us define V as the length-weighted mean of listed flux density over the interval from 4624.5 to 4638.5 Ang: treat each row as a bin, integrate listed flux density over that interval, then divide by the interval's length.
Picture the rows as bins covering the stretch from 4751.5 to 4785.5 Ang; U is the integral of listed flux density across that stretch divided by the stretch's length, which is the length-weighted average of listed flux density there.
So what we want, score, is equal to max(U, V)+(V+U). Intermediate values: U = 9.12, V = 9.17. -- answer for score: 27.5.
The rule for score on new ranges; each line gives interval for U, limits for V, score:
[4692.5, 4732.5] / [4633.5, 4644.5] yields 26.6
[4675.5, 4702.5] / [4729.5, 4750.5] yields 27.5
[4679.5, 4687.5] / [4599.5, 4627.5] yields 27.3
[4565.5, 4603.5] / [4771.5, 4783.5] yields 27.3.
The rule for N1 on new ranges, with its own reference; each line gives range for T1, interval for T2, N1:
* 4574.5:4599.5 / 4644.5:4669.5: 0.36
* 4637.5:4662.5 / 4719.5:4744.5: 0.64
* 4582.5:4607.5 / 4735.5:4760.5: 0.05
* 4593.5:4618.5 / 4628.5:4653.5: 0.37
